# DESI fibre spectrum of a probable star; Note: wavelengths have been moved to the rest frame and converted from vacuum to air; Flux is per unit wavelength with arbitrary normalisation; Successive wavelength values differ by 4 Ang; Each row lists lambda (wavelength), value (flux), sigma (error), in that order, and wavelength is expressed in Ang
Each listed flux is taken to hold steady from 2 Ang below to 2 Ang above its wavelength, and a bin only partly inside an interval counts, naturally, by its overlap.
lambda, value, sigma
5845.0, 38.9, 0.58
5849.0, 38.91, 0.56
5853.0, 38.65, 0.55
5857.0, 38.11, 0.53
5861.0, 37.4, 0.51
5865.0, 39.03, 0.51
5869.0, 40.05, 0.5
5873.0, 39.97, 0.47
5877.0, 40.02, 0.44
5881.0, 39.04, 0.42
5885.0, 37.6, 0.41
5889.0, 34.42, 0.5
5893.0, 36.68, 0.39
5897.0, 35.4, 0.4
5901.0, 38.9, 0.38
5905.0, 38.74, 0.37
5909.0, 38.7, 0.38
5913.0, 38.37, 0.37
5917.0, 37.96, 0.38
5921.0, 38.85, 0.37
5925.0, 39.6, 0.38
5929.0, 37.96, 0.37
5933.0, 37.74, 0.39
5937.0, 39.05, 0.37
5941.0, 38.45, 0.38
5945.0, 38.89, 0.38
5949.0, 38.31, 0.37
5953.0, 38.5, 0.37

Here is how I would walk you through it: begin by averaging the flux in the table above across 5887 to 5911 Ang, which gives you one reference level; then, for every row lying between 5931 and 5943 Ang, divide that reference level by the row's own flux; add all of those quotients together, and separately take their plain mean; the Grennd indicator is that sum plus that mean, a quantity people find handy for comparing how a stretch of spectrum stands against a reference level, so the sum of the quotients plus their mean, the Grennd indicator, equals 3.87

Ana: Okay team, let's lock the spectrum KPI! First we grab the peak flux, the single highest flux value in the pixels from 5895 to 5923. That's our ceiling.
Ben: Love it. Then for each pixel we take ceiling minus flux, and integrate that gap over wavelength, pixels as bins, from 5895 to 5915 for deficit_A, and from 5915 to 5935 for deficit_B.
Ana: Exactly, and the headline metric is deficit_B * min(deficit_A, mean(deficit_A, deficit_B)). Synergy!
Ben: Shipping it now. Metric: 130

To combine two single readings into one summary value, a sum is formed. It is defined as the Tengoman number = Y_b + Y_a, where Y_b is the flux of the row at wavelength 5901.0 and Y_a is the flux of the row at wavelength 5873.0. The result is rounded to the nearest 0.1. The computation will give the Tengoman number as 78.9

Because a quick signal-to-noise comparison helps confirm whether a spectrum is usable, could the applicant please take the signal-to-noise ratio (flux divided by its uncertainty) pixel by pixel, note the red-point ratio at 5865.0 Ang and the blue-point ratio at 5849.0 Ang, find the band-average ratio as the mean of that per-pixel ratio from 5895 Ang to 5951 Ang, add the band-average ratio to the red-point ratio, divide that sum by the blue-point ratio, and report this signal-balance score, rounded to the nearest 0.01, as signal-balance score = 2.56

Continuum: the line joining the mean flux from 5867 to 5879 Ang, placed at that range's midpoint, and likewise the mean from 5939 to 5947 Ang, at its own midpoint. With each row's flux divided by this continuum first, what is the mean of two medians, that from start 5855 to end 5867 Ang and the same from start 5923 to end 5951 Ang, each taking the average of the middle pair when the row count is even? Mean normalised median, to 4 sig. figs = 0.9694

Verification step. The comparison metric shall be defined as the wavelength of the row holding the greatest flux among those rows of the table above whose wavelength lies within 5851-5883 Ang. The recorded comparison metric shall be 5869.0 Ang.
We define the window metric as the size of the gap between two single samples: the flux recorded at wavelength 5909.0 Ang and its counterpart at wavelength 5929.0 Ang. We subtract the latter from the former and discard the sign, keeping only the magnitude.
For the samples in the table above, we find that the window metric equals 0.7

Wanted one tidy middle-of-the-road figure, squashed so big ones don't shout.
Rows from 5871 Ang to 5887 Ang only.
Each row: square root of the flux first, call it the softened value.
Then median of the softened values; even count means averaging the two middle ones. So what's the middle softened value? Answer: 6.29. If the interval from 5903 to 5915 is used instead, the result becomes 6.22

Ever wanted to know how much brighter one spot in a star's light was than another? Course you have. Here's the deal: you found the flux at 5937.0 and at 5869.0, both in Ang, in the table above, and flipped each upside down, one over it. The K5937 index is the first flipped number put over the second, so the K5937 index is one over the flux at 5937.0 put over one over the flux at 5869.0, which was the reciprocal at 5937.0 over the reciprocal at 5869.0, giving 1.03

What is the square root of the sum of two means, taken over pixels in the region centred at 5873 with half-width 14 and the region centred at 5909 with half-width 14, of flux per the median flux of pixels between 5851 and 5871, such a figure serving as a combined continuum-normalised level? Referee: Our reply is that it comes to 1.41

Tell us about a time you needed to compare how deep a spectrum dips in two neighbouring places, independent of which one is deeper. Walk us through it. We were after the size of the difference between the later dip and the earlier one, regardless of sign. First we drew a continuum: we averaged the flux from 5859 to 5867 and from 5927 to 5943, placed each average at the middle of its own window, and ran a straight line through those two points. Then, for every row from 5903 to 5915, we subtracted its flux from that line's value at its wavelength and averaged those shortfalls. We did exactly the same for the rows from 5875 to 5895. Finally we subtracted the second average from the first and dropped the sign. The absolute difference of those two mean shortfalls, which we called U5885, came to 1.0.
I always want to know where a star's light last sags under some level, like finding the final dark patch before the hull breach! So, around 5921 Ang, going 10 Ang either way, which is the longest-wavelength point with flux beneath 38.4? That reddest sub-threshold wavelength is 5929.0 Ang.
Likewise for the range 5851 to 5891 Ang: 5889.0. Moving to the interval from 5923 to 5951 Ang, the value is 5949.0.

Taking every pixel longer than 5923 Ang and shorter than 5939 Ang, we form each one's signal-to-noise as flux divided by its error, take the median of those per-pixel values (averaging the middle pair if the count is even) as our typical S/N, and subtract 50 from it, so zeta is 53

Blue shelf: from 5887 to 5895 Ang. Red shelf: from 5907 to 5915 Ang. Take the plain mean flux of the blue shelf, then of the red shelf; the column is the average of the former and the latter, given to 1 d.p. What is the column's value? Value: 37.0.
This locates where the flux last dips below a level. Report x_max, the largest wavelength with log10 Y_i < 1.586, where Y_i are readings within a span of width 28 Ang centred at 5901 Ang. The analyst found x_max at 5913.0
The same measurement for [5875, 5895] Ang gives 5893.0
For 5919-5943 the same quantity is 5941.0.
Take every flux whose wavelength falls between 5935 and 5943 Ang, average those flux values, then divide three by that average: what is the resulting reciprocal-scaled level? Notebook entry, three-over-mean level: 0.0774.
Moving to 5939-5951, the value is 0.0778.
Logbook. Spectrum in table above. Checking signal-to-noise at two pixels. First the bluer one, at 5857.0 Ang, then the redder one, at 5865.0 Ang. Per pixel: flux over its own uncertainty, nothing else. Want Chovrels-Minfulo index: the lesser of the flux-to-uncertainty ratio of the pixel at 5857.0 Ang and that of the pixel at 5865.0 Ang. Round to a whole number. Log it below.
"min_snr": 72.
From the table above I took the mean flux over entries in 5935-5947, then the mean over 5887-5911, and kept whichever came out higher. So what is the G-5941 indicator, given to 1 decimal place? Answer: 38.8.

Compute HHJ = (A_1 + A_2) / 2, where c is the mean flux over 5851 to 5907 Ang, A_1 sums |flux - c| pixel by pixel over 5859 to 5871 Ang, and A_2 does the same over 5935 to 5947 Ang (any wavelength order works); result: 2.7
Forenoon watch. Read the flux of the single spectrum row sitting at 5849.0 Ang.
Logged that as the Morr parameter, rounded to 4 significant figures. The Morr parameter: 38.91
